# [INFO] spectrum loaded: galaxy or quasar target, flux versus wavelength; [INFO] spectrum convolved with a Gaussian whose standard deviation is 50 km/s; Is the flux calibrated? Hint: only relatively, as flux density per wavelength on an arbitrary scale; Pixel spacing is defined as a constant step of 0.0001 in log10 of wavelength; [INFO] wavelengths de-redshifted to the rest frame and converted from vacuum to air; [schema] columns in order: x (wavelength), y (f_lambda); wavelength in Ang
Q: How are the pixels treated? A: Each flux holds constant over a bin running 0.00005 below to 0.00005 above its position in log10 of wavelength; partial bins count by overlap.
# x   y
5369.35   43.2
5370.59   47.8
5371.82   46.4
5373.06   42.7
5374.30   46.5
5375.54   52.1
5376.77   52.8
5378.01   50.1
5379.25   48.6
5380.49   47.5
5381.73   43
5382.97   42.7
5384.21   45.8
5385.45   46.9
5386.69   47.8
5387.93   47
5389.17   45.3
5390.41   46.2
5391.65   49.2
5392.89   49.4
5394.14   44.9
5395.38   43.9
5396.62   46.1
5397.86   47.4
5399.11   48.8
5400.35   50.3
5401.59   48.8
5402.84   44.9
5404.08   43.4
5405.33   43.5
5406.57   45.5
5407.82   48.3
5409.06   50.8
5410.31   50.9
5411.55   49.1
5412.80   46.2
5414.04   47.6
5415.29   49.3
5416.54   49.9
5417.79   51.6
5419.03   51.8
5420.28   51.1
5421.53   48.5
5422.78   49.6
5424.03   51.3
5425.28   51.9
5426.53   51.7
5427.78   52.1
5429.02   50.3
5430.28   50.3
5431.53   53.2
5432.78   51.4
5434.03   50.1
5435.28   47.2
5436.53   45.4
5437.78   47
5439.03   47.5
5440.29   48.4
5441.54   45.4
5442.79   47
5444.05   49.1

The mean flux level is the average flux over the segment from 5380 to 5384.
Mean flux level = 44.4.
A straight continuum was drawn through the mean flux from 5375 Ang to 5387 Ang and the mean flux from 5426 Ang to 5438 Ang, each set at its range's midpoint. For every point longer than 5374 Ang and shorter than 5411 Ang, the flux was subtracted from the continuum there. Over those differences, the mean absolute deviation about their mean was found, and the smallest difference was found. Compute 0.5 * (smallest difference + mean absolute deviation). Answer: -1.5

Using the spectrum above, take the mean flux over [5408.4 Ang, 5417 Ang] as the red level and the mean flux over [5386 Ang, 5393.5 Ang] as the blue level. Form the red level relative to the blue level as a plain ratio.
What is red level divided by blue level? 1.03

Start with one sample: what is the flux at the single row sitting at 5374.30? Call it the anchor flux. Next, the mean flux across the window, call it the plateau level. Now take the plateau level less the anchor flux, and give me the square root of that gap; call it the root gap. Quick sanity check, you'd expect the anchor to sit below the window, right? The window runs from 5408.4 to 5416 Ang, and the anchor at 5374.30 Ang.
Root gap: 1.58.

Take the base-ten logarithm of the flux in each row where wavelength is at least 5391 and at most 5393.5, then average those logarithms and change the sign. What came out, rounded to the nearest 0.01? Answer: -1.69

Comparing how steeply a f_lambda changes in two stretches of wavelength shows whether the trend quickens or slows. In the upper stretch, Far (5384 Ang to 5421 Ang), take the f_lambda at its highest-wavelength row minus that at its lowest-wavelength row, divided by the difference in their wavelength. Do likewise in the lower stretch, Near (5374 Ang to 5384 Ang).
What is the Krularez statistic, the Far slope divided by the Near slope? -0.34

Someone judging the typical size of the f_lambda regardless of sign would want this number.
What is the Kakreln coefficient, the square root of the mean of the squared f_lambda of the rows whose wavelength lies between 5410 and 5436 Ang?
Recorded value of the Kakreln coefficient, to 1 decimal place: 50.3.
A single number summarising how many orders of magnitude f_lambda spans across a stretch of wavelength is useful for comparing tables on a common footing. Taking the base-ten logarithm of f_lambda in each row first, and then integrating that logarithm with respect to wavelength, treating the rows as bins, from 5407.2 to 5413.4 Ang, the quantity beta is 10.5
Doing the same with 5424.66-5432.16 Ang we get 12.8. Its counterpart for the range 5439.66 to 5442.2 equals 4.2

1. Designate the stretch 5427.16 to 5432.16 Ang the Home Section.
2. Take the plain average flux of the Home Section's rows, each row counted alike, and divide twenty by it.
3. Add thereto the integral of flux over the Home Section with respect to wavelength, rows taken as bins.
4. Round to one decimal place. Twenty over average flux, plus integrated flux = 257.8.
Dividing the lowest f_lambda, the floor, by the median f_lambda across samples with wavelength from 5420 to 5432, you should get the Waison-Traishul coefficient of 0.947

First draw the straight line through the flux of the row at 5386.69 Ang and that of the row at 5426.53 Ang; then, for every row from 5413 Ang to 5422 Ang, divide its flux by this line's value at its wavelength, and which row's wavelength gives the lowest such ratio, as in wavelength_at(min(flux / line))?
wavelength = 5414.04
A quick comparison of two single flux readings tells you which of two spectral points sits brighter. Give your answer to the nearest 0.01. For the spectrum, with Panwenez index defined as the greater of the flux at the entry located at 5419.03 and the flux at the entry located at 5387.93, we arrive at 51.80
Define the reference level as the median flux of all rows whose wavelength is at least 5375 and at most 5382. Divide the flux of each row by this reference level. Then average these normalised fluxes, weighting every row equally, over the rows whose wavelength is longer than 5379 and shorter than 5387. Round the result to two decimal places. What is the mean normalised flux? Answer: 0.93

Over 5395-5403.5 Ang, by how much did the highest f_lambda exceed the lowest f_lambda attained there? 6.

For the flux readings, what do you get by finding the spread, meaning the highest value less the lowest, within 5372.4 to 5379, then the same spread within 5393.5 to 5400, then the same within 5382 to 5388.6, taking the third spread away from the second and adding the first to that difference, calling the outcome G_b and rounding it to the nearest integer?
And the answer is 10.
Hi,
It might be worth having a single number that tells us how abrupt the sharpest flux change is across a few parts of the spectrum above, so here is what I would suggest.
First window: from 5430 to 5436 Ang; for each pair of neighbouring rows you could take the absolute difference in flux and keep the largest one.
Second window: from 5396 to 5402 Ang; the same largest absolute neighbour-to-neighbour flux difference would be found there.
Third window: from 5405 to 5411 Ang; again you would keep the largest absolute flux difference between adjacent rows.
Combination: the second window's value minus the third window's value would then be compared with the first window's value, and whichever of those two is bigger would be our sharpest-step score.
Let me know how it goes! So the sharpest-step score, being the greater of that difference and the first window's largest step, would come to 2.9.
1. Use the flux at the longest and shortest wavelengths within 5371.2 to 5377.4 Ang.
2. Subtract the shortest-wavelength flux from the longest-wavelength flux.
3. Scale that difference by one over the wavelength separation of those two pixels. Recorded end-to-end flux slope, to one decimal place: 1.3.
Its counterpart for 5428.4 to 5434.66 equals 0.0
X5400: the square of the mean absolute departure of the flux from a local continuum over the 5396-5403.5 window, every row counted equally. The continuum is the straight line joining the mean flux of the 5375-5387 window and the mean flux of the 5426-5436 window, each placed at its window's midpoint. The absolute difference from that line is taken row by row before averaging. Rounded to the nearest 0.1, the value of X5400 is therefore 2.6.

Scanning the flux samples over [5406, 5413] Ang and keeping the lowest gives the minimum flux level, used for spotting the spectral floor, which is 45.5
